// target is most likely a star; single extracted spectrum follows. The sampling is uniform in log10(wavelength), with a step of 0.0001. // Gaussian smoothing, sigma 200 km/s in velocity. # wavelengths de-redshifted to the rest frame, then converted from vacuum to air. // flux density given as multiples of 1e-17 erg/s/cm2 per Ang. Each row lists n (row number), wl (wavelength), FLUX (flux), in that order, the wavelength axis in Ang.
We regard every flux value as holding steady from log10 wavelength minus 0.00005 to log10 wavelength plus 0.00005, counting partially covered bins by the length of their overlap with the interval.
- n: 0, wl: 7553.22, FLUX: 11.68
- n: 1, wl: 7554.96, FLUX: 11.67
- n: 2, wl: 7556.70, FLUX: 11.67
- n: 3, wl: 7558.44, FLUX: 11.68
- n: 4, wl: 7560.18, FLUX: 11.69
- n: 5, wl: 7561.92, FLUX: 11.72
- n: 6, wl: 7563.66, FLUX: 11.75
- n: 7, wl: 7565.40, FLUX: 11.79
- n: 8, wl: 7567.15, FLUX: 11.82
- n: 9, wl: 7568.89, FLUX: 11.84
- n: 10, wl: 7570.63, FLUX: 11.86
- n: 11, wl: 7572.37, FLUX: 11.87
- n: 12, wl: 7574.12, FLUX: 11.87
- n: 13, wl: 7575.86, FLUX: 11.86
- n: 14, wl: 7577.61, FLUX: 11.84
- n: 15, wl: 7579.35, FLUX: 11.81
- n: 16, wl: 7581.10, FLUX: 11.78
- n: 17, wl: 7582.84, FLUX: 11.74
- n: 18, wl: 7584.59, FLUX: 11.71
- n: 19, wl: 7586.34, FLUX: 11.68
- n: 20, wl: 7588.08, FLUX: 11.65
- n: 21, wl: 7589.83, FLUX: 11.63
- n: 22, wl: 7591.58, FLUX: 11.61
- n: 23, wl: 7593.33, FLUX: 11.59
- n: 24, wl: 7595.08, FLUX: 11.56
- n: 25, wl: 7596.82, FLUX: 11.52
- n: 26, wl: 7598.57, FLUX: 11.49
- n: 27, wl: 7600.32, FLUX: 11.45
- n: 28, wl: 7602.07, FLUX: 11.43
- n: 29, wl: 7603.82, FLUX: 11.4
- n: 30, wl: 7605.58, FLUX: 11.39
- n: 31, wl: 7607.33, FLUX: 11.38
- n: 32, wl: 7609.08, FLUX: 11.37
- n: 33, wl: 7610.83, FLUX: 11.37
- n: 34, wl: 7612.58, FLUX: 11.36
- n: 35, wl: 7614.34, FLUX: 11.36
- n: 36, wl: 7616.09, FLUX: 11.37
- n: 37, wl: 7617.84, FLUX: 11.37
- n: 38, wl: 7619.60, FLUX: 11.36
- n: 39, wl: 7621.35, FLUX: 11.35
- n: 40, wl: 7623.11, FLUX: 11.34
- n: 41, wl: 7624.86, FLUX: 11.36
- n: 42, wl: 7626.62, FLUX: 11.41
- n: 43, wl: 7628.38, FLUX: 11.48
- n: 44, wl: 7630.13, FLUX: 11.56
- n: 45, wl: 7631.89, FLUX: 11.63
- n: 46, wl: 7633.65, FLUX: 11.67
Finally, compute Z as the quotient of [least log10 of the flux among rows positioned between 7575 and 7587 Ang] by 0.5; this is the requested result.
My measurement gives 2.13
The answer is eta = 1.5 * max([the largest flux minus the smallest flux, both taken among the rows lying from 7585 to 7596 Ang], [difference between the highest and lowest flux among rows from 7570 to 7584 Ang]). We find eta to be 0.195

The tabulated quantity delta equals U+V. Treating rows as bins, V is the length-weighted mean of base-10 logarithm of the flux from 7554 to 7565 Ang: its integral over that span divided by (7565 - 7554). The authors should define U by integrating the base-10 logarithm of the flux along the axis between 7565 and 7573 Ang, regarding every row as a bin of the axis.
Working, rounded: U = 8.6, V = 1.07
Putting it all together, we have 10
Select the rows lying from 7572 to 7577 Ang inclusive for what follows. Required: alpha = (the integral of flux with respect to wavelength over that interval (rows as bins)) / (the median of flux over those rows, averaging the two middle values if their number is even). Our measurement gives 5.0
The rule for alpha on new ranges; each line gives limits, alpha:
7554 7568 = 14.0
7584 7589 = 5.0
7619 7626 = 7.0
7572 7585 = 13.0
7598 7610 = 12.0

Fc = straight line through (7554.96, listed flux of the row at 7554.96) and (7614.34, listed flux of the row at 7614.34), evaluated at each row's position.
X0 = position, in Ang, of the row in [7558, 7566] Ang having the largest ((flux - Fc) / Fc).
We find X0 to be 7565.40 Ang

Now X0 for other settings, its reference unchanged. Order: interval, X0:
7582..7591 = 7582.84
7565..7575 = 7574.12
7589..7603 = 7589.83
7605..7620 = 7617.84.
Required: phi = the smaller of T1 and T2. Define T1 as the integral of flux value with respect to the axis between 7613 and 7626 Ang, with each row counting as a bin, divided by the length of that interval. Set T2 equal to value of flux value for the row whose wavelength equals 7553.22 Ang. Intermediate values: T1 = 11.4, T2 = 11.68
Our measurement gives 11.4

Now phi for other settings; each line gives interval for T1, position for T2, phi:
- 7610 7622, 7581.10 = 11.4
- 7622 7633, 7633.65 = 11.5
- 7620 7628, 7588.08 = 11.4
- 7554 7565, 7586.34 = 11.7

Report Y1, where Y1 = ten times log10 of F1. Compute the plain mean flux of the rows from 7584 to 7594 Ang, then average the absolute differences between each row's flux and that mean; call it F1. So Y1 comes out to -14.6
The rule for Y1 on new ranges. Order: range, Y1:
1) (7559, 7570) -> -13.2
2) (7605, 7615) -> -20.5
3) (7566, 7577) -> -18.1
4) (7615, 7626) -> -20.5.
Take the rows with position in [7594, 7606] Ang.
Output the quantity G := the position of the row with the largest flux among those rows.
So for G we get 7595.08 Ang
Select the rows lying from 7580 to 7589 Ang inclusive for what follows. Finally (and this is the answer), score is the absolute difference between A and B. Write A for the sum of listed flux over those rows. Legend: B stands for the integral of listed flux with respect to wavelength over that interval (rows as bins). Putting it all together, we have 47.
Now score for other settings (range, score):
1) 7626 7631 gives 23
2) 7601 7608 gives 34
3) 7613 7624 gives 57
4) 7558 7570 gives 59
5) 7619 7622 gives 11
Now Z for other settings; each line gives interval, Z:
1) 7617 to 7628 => 2.11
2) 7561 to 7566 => 2.14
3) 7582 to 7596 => 2.13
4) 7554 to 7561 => 2.13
